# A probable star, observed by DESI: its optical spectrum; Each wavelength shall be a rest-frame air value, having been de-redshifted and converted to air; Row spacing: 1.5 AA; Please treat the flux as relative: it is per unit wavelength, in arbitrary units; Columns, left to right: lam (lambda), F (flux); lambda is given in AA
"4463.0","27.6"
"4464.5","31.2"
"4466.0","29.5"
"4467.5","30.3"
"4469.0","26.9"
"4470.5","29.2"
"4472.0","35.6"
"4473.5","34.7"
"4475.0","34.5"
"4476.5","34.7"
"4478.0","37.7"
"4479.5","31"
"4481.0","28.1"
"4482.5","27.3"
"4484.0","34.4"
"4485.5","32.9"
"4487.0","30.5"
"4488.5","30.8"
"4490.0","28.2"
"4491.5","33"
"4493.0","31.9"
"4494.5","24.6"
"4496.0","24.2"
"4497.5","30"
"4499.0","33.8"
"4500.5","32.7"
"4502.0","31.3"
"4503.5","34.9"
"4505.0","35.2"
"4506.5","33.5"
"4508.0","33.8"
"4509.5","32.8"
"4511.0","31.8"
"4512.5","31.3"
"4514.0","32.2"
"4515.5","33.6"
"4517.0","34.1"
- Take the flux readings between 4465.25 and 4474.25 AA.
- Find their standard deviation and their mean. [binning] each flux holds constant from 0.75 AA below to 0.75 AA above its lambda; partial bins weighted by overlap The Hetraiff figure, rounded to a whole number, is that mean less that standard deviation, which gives 28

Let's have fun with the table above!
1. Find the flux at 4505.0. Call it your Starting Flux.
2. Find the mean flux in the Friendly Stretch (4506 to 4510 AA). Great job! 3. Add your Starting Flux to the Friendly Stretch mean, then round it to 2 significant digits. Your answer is 69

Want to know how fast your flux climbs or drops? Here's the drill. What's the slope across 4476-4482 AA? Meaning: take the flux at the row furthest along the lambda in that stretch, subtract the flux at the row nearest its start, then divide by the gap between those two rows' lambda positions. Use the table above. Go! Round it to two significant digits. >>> -1.5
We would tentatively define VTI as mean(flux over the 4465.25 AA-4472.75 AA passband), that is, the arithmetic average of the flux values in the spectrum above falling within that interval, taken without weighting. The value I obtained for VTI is 30.3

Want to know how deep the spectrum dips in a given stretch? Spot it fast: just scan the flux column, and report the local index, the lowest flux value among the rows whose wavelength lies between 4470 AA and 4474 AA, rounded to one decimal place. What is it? 29.2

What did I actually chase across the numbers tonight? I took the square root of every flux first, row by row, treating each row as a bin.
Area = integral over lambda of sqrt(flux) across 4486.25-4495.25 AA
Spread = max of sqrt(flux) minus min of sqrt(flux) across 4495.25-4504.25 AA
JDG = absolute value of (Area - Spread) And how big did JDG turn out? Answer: 48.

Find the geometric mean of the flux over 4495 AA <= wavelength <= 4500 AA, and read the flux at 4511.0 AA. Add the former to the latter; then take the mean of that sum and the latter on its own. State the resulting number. 46.3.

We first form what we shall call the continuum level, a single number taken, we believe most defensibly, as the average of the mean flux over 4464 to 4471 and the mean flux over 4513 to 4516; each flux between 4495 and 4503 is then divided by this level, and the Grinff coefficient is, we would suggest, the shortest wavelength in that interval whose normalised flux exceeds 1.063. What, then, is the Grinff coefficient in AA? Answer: 4499.0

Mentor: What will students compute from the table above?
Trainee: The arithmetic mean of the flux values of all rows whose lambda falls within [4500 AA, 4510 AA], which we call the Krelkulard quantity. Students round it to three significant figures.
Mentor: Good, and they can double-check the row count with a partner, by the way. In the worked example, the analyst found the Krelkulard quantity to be 33.5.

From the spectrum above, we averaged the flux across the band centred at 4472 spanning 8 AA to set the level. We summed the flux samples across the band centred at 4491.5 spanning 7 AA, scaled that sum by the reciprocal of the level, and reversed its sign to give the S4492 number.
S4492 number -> -4.6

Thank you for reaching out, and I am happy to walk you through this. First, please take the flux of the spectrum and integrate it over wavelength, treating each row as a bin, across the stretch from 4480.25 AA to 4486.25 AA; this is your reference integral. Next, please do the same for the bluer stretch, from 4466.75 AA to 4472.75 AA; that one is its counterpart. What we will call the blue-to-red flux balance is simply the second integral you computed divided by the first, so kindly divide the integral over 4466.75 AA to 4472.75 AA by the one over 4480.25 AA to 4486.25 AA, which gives 0.99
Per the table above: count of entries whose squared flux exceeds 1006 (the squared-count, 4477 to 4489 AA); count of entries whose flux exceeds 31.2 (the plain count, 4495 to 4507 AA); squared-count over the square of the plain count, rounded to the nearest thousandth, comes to 0.083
